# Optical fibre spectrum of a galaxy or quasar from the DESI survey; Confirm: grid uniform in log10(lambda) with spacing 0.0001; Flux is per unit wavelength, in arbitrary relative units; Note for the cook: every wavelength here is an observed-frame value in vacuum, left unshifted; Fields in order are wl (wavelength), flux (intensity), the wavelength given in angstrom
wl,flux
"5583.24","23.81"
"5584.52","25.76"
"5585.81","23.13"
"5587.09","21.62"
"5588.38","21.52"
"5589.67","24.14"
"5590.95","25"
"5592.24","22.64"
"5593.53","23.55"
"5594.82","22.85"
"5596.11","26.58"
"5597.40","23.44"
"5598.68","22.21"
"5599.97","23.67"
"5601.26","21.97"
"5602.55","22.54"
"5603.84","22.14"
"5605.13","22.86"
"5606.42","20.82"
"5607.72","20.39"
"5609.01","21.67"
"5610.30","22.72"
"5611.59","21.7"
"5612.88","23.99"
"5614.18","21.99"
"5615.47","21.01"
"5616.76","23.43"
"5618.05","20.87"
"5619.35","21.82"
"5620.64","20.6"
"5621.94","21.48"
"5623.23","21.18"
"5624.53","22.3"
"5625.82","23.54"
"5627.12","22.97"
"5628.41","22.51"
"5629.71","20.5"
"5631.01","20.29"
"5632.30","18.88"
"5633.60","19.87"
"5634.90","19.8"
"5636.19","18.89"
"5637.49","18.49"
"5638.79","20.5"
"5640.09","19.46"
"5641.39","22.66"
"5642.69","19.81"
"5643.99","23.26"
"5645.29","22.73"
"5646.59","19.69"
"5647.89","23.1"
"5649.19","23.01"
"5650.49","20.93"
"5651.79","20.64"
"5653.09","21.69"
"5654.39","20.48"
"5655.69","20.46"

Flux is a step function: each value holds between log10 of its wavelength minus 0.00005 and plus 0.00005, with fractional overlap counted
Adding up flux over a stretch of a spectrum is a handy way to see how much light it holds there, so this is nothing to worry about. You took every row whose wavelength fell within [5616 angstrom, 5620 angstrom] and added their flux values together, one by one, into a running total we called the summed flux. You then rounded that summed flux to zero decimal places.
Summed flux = 66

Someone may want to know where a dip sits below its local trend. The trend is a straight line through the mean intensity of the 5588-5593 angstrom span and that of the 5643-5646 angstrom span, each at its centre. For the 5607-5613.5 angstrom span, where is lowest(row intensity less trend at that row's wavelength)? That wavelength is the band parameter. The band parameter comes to 5607.72 angstrom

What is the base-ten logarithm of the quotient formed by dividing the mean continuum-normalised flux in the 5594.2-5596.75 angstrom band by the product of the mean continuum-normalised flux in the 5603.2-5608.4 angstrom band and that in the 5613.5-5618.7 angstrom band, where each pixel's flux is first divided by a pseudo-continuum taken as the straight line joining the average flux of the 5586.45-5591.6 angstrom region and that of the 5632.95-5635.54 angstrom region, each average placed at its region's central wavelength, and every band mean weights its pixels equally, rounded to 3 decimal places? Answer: 0.031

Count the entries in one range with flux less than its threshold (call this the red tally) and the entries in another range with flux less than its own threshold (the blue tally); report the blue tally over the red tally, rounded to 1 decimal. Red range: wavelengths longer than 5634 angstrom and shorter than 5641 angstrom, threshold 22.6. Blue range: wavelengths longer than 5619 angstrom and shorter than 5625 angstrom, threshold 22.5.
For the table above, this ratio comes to 1.0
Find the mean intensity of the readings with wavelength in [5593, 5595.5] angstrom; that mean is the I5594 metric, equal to 23.2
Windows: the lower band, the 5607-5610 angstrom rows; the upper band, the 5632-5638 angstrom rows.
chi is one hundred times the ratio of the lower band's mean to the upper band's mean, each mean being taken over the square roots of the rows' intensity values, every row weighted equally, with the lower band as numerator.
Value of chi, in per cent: 105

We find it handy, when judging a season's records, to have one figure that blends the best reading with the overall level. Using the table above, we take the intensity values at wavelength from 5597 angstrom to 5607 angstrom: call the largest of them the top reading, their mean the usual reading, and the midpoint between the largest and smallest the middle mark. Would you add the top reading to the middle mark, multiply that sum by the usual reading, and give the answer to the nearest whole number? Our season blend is 1031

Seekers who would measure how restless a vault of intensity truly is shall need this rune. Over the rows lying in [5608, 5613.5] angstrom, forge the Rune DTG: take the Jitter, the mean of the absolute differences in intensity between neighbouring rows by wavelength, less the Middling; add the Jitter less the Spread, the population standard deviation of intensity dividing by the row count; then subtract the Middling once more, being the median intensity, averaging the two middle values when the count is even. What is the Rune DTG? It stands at -42.5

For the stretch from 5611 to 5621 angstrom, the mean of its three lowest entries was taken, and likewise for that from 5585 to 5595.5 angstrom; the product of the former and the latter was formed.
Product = 457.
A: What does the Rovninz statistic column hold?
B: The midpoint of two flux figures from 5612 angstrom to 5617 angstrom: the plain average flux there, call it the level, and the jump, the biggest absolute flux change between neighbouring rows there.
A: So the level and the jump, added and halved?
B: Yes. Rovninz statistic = 12.5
